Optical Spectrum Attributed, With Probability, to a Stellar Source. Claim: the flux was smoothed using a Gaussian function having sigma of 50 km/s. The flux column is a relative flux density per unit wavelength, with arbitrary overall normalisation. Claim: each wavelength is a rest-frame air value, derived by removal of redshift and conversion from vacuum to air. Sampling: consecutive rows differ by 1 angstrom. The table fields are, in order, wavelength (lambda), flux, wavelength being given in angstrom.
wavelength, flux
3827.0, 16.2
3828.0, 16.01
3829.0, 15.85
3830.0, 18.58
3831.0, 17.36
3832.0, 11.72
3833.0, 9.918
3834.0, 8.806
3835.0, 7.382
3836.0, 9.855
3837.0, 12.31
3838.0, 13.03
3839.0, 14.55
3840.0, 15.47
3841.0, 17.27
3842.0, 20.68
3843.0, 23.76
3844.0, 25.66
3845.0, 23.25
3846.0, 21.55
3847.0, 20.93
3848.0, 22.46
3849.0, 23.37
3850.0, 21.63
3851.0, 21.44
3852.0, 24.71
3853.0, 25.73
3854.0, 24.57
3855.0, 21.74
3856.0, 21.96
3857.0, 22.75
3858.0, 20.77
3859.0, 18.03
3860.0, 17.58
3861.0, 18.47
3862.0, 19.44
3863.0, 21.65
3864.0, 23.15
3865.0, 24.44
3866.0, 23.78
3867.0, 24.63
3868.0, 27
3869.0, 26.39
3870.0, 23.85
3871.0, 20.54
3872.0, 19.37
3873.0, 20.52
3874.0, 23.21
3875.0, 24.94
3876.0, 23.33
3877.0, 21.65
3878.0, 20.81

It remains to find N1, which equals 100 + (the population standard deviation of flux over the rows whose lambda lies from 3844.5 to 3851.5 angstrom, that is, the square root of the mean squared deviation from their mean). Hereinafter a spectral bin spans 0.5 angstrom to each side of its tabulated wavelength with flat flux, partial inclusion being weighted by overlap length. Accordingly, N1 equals 101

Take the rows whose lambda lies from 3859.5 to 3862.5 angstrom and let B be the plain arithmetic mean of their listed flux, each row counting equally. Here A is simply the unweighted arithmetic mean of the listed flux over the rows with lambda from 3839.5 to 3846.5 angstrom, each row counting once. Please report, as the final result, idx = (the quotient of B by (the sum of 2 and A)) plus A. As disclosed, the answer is 22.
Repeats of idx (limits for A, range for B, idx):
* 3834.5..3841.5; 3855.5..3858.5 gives 14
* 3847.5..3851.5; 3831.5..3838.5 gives 23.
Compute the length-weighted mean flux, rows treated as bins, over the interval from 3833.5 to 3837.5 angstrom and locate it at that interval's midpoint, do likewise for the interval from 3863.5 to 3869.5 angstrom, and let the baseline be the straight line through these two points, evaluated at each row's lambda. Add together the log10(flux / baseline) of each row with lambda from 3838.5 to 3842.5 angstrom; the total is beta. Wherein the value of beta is 0.58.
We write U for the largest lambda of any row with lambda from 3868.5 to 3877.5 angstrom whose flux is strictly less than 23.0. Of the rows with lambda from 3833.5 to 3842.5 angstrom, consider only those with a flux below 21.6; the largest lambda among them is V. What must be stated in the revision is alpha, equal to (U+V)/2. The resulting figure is 3859.5 angstrom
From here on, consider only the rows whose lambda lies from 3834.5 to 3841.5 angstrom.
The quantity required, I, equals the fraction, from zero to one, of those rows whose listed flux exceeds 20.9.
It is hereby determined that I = 0.0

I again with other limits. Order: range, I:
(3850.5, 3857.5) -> 1.0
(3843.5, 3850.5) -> 1.0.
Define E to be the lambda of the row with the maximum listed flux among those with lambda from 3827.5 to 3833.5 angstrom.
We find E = 3830.0 angstrom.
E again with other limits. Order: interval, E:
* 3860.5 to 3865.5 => 3865.0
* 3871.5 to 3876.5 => 3875.0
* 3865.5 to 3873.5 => 3868.0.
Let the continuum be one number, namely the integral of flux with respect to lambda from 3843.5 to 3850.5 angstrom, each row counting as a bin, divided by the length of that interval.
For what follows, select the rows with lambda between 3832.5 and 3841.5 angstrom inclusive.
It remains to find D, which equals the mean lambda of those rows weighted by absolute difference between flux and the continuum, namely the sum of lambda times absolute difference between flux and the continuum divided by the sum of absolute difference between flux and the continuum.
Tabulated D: 3836.3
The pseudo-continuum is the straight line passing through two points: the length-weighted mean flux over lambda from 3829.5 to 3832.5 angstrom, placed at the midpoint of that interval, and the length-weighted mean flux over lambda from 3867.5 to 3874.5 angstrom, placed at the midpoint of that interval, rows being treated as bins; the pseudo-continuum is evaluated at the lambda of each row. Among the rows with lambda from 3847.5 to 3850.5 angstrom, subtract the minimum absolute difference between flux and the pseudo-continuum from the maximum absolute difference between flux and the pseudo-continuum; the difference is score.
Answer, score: 1.9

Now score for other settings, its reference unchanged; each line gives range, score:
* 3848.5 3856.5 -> 4.3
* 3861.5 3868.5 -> 4.5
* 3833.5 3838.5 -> 5.1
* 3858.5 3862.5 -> 1.5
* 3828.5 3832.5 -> 4.0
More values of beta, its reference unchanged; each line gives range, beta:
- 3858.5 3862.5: -0.31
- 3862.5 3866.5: -0.05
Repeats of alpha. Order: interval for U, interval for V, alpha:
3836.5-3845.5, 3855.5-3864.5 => 3852.0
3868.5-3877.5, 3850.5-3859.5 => 3868.0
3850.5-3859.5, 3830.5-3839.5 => 3849.0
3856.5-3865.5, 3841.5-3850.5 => 3855.0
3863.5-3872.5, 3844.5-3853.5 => 3861.5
